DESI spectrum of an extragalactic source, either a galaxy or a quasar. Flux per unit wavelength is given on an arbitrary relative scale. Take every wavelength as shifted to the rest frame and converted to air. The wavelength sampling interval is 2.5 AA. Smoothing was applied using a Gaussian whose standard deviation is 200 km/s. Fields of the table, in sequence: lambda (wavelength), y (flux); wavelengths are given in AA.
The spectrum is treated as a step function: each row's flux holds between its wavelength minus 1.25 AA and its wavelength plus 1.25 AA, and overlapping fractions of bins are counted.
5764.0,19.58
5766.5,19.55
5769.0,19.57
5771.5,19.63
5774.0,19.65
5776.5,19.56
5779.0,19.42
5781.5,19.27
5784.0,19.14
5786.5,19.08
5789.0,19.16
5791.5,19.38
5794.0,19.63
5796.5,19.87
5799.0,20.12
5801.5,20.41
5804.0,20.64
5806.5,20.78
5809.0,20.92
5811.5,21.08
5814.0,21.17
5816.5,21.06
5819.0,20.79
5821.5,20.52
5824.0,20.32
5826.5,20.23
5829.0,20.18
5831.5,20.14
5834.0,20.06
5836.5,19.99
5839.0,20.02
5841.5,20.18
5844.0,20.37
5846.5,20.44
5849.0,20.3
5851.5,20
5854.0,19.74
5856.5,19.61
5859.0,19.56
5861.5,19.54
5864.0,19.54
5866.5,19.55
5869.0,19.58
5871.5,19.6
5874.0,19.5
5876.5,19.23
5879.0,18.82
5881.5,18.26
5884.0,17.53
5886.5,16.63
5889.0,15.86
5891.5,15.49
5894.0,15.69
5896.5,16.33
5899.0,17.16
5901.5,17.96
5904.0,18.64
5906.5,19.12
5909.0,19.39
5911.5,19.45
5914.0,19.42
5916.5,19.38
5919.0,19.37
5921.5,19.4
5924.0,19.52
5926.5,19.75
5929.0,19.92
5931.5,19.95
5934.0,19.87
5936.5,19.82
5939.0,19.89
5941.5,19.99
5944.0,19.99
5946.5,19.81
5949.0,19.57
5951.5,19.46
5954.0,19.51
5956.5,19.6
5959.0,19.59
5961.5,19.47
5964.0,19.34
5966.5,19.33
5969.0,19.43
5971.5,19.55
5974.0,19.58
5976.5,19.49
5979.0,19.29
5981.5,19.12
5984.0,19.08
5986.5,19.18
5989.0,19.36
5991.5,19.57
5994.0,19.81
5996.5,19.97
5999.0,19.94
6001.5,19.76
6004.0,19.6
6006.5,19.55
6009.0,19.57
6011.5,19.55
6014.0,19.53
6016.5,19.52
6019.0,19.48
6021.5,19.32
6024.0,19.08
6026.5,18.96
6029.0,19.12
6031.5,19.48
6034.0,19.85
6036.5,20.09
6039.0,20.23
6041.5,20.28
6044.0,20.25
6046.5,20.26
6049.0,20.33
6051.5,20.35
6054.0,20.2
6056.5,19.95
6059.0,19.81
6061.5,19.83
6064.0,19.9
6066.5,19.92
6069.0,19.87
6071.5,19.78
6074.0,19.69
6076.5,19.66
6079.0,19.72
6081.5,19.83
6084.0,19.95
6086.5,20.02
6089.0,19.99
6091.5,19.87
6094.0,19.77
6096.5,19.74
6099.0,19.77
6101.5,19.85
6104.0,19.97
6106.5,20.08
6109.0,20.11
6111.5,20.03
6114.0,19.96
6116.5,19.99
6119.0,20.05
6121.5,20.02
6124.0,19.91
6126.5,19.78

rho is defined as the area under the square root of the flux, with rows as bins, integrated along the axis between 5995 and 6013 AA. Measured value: 79.9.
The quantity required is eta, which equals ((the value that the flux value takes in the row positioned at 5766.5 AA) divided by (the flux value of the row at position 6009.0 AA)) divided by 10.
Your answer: 0.100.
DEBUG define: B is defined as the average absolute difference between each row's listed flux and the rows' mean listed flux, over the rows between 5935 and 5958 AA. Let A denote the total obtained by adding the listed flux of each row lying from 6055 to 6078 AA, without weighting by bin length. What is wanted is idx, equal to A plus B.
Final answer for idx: 179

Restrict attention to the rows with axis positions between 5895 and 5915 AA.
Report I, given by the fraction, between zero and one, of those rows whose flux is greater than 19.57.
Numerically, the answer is 0.00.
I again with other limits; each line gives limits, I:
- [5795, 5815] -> 1.00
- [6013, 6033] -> 0.00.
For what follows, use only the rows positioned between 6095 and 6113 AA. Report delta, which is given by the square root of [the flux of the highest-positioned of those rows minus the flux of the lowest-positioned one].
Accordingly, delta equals 0.5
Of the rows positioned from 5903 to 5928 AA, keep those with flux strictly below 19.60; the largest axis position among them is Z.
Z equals 5924.0 AA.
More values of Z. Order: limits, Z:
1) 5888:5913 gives 5911.5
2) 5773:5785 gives 5784.0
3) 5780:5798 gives 5791.5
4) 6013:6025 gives 6024.0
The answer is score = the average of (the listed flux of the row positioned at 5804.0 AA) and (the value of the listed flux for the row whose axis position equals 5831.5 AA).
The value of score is 20.4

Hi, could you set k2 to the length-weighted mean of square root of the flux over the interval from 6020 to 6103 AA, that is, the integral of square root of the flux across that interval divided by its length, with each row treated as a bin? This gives 4.45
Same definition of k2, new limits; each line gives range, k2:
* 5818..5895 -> 4.39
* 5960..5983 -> 4.40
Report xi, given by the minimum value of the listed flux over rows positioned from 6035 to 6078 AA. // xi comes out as 19.66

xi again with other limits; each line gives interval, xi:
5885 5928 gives 15.49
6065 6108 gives 19.66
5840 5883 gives 18.26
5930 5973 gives 19.33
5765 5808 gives 19.08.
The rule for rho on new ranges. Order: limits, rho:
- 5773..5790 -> 74.7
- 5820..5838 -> 80.9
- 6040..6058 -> 81.0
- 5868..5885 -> 74.0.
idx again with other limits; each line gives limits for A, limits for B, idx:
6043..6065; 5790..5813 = 181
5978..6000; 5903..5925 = 176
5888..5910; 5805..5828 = 156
